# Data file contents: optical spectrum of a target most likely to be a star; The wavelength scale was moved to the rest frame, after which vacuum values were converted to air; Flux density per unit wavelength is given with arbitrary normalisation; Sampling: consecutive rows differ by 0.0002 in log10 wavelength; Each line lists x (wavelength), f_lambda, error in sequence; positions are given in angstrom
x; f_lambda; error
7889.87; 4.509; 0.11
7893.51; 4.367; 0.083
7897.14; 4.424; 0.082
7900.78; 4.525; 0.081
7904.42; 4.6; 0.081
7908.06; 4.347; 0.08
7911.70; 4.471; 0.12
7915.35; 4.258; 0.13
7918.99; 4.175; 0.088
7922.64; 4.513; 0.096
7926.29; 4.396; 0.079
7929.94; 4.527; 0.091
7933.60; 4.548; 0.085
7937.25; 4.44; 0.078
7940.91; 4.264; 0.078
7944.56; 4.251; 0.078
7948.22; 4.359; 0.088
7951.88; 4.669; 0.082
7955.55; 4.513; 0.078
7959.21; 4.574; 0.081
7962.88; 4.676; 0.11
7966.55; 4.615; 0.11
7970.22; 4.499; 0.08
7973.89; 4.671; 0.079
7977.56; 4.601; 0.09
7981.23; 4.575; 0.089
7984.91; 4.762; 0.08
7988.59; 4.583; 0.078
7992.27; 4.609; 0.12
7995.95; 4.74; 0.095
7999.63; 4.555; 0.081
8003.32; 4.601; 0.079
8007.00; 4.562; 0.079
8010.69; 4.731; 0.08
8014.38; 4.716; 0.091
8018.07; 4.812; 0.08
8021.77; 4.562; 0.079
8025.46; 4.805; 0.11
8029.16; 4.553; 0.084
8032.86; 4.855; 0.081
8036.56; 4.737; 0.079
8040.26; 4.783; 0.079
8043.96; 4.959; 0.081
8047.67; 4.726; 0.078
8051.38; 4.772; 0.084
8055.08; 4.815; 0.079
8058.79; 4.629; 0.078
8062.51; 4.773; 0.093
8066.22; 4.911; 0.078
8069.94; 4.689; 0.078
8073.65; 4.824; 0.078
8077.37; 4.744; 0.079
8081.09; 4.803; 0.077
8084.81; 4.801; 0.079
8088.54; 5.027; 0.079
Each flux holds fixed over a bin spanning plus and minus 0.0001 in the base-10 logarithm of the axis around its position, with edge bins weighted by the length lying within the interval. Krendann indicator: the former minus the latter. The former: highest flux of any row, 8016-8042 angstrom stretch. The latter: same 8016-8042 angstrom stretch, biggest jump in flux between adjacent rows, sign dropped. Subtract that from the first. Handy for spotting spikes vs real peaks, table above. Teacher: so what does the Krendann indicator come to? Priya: 4.55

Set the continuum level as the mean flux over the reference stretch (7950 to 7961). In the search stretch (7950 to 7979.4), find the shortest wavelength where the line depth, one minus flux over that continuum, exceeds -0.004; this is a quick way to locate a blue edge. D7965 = 7955.55 angstrom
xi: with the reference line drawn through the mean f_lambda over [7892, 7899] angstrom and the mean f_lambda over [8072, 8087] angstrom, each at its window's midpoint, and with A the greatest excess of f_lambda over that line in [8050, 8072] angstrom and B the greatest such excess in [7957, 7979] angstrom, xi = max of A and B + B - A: 0.13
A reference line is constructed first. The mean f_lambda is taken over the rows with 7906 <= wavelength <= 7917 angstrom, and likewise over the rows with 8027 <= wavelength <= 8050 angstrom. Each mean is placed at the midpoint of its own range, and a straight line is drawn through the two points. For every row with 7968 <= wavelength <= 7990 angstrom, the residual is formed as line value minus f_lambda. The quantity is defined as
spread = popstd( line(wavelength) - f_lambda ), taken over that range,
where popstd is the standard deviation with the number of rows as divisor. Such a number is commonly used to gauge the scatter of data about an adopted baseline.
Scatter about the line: 0.077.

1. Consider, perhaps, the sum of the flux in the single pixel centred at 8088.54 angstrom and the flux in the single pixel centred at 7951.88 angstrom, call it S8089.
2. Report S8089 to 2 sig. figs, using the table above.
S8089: 9.7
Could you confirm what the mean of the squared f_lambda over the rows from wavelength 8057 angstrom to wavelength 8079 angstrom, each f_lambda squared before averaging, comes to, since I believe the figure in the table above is 22.7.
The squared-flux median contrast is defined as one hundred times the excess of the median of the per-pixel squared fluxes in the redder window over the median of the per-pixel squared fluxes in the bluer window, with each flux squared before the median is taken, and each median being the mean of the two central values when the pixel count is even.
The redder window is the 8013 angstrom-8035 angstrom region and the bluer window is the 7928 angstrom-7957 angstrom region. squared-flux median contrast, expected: 262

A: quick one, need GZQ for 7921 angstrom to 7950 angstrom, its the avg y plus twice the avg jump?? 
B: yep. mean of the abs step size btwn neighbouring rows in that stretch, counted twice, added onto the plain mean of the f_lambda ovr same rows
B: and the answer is 4.6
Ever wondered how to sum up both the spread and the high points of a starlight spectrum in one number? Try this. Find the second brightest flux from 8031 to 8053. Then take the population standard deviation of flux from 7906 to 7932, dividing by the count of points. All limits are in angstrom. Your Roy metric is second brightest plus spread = 4.98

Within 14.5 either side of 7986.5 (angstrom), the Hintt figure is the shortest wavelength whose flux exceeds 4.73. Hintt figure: 7984.91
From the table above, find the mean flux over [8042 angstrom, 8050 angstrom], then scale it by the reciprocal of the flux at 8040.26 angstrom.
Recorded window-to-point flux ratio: 1.01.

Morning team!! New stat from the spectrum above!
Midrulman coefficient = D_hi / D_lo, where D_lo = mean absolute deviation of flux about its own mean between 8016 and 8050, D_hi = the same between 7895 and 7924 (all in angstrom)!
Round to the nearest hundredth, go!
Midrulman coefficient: 1.18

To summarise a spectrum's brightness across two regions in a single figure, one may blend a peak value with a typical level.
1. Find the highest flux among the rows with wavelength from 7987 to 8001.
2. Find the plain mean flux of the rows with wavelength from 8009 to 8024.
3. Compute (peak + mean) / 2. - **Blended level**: 4.72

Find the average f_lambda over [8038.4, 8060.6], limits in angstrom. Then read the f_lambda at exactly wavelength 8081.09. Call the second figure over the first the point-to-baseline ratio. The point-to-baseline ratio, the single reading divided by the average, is 1.00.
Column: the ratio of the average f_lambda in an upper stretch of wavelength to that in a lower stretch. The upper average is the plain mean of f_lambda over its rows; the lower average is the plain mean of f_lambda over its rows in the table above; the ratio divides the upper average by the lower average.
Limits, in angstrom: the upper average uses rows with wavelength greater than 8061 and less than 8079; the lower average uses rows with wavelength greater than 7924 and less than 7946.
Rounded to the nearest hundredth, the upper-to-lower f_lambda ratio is 1.09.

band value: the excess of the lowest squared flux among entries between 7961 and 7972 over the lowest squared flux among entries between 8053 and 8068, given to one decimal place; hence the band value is -1.2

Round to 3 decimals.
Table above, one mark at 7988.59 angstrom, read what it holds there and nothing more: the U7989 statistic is 4.583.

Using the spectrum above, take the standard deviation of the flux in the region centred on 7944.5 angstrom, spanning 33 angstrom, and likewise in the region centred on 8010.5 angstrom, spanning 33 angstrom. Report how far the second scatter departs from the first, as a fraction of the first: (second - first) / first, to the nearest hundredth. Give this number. -0.26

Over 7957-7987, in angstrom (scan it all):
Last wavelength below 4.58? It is 7981.23 angstrom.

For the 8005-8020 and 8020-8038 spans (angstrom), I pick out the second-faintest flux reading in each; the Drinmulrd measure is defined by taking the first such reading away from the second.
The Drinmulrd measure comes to -0.2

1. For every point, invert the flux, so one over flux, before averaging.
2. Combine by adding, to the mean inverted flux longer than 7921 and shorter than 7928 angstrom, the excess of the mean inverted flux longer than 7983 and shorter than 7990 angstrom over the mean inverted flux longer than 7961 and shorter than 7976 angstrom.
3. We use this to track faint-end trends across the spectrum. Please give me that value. 0.222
